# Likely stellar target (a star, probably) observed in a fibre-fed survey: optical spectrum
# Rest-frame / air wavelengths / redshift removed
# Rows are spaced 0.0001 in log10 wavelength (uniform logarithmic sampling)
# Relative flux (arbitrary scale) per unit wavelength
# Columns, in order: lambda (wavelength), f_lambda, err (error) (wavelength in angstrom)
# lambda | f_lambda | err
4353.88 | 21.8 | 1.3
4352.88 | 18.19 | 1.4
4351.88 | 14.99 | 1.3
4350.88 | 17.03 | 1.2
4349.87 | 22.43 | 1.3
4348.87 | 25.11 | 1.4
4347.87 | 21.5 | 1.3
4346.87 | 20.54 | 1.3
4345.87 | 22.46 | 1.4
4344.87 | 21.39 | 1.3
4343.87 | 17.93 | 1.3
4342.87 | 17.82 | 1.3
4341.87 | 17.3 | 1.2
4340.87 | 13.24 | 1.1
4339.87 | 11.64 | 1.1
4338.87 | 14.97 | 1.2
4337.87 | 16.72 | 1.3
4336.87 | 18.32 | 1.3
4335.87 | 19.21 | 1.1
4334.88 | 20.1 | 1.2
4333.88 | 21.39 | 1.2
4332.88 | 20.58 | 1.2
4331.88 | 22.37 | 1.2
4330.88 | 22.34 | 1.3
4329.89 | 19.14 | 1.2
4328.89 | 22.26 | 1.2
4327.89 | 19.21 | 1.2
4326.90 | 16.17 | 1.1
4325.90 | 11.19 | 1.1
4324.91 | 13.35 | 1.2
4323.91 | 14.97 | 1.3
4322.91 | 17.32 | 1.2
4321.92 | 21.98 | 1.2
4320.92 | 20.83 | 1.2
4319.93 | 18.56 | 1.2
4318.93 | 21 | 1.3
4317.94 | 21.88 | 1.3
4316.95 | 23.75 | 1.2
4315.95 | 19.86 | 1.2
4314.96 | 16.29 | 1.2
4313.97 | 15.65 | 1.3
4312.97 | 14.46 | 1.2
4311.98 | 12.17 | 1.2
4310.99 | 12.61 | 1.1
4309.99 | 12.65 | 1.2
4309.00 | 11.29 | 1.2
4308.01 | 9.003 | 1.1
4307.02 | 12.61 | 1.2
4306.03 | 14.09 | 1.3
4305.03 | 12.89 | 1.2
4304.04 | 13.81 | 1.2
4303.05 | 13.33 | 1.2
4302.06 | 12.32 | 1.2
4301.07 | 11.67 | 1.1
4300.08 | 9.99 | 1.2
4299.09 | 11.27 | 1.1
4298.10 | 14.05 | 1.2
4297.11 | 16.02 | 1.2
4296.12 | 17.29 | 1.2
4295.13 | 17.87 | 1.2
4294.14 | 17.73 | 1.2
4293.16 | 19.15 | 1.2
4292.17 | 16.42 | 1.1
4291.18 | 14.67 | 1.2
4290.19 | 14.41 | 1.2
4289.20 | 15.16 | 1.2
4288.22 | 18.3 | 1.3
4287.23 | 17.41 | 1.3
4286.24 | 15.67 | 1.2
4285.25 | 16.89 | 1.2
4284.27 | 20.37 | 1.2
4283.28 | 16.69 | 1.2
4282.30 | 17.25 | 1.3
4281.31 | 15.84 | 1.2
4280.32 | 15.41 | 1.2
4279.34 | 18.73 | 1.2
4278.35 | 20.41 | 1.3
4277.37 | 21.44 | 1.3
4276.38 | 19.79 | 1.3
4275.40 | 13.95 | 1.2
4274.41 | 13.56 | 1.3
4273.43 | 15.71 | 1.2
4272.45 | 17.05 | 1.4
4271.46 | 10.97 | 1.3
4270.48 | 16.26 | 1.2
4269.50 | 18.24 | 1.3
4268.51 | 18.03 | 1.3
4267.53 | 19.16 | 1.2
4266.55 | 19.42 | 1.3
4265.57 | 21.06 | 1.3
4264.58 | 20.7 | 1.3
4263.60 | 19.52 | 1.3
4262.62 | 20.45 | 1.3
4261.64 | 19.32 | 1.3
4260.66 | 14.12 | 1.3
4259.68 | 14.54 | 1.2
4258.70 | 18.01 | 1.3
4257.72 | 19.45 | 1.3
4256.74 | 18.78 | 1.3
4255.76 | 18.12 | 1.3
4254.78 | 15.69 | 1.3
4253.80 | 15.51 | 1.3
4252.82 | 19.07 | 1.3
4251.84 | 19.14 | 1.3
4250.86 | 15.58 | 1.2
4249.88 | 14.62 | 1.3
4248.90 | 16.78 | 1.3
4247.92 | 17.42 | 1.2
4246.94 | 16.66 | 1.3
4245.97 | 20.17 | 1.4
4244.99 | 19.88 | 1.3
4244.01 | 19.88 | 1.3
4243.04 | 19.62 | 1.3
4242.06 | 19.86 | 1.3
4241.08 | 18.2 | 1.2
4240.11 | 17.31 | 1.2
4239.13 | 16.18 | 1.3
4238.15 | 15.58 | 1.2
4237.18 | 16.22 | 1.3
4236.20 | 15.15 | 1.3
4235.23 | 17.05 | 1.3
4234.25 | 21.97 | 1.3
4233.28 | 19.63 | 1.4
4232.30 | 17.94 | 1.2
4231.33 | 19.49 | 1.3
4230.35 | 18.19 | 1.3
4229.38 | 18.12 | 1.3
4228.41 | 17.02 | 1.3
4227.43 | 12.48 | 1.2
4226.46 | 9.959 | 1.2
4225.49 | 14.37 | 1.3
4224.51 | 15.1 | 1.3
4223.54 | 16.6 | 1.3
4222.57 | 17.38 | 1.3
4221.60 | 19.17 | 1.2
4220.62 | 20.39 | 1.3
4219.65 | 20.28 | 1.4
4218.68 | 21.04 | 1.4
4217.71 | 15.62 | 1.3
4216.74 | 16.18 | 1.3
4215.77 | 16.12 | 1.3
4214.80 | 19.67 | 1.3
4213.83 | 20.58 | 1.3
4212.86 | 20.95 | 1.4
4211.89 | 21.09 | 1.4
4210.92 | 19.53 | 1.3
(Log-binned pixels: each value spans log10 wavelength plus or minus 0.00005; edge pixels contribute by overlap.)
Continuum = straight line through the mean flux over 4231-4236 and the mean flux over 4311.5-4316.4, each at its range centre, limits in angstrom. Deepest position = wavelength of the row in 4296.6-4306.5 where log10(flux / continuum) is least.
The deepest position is 4300.08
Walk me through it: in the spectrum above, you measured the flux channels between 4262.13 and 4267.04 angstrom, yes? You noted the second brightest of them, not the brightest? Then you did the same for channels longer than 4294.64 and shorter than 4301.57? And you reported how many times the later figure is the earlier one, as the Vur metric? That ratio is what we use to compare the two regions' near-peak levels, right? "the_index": 0.84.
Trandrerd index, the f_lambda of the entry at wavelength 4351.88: 14.99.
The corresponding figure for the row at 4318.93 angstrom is 21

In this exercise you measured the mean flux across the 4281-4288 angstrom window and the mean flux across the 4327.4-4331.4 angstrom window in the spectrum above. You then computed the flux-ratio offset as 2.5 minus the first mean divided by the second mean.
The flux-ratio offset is 1.67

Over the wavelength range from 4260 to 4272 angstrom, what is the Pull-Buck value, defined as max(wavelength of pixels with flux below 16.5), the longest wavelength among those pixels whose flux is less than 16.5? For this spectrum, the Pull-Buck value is 4271.46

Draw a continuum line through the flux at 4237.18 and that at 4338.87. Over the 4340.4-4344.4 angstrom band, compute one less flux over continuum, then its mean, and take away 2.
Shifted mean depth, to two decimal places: -2.11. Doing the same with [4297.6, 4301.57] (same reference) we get -1.76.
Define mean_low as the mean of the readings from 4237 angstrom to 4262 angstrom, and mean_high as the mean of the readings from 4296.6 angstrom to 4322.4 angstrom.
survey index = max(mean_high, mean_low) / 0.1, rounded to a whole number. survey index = 175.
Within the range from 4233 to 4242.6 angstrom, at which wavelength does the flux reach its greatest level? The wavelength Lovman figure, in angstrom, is 4234.25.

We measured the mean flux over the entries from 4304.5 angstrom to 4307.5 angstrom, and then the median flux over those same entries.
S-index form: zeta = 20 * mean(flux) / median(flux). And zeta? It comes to 20.5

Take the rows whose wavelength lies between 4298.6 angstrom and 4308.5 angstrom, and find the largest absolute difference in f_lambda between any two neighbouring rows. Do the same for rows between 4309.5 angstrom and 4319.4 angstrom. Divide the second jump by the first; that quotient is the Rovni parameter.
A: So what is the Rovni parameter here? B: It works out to 1.1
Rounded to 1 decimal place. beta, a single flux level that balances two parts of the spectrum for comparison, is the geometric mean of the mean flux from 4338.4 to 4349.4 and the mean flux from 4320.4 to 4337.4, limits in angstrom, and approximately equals 18.7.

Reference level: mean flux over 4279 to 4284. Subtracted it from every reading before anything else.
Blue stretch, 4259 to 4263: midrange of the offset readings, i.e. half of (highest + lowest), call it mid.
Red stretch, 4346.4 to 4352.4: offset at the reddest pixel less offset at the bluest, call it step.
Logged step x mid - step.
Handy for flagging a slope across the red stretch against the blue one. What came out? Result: 3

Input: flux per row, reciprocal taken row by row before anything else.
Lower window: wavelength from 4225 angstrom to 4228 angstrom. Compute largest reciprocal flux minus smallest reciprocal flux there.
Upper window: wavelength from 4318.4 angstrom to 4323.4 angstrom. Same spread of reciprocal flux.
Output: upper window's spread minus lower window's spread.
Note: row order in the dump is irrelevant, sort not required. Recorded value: -0.019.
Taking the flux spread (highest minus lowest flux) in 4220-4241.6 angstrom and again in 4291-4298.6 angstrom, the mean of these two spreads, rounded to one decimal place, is 8.6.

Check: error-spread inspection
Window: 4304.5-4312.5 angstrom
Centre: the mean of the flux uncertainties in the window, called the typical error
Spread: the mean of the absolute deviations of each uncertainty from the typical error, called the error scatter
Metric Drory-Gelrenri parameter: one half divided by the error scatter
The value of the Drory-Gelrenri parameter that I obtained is 11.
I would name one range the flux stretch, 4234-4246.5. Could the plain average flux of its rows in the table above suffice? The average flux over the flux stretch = 18.2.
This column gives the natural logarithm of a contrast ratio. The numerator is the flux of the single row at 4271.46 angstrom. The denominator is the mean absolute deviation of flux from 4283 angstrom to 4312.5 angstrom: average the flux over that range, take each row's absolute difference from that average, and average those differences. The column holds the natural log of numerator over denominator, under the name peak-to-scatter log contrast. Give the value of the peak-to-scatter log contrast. 1.5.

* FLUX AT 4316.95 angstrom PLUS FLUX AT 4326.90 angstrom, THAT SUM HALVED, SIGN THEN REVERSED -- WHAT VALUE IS -20.0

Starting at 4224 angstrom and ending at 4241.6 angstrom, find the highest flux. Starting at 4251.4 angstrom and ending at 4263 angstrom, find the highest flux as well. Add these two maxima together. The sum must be 42.4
